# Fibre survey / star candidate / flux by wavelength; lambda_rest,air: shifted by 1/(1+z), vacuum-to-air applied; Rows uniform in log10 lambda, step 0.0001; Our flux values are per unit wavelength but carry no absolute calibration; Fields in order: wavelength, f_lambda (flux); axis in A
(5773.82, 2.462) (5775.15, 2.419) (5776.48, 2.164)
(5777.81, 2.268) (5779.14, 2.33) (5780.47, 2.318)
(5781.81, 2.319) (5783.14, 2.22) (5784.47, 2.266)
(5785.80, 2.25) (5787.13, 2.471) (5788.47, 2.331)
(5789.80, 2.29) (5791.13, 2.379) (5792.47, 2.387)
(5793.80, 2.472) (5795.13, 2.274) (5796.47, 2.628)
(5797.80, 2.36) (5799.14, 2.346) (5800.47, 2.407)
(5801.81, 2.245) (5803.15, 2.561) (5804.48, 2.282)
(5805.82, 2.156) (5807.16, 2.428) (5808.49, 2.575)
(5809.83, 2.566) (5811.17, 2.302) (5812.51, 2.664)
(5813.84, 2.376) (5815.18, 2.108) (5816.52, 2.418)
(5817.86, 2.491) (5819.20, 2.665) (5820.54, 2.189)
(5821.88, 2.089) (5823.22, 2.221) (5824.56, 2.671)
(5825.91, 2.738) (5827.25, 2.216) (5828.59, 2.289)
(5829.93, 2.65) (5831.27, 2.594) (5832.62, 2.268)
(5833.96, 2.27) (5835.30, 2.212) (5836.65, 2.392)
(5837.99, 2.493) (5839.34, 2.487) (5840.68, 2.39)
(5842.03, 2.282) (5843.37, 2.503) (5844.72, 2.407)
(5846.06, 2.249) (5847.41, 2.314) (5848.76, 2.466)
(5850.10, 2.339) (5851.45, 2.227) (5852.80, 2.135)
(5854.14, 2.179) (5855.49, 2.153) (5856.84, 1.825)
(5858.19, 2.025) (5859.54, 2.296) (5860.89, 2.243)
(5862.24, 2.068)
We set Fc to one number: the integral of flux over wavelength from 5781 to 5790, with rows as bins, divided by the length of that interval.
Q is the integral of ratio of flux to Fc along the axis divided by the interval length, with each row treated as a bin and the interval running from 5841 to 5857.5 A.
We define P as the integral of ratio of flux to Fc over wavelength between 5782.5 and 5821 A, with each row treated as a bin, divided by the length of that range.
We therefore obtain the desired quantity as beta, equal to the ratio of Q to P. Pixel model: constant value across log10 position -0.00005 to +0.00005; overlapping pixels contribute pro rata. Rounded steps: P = 1.03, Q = 0.98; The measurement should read 0.95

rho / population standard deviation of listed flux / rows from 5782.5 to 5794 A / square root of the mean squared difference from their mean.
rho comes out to 0.09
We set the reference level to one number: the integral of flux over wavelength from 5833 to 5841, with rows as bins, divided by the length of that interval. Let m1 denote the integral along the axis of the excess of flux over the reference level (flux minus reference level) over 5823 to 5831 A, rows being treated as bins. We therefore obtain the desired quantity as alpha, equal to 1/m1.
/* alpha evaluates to 1.1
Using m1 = 0.9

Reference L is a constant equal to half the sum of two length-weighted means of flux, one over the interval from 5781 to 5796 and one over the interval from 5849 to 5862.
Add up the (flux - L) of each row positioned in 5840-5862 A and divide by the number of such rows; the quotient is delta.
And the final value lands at 0.00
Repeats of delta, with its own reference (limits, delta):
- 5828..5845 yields 0.15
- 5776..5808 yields 0.09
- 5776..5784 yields 0.02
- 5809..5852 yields 0.14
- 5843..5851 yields 0.13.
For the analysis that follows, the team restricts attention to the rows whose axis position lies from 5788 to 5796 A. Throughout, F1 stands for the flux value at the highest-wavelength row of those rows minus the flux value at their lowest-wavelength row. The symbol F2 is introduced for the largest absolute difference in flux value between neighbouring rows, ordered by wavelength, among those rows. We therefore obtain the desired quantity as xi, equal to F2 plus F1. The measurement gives 0.14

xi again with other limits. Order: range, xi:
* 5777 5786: 0.08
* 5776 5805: 0.47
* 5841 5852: 0.17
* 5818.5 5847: 0.11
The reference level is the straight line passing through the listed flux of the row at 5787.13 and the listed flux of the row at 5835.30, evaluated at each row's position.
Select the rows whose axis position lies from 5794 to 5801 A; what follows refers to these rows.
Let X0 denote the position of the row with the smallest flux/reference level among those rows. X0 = 5795.13 A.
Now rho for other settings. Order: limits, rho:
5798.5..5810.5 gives 0.14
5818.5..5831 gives 0.24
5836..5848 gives 0.09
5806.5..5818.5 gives 0.16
